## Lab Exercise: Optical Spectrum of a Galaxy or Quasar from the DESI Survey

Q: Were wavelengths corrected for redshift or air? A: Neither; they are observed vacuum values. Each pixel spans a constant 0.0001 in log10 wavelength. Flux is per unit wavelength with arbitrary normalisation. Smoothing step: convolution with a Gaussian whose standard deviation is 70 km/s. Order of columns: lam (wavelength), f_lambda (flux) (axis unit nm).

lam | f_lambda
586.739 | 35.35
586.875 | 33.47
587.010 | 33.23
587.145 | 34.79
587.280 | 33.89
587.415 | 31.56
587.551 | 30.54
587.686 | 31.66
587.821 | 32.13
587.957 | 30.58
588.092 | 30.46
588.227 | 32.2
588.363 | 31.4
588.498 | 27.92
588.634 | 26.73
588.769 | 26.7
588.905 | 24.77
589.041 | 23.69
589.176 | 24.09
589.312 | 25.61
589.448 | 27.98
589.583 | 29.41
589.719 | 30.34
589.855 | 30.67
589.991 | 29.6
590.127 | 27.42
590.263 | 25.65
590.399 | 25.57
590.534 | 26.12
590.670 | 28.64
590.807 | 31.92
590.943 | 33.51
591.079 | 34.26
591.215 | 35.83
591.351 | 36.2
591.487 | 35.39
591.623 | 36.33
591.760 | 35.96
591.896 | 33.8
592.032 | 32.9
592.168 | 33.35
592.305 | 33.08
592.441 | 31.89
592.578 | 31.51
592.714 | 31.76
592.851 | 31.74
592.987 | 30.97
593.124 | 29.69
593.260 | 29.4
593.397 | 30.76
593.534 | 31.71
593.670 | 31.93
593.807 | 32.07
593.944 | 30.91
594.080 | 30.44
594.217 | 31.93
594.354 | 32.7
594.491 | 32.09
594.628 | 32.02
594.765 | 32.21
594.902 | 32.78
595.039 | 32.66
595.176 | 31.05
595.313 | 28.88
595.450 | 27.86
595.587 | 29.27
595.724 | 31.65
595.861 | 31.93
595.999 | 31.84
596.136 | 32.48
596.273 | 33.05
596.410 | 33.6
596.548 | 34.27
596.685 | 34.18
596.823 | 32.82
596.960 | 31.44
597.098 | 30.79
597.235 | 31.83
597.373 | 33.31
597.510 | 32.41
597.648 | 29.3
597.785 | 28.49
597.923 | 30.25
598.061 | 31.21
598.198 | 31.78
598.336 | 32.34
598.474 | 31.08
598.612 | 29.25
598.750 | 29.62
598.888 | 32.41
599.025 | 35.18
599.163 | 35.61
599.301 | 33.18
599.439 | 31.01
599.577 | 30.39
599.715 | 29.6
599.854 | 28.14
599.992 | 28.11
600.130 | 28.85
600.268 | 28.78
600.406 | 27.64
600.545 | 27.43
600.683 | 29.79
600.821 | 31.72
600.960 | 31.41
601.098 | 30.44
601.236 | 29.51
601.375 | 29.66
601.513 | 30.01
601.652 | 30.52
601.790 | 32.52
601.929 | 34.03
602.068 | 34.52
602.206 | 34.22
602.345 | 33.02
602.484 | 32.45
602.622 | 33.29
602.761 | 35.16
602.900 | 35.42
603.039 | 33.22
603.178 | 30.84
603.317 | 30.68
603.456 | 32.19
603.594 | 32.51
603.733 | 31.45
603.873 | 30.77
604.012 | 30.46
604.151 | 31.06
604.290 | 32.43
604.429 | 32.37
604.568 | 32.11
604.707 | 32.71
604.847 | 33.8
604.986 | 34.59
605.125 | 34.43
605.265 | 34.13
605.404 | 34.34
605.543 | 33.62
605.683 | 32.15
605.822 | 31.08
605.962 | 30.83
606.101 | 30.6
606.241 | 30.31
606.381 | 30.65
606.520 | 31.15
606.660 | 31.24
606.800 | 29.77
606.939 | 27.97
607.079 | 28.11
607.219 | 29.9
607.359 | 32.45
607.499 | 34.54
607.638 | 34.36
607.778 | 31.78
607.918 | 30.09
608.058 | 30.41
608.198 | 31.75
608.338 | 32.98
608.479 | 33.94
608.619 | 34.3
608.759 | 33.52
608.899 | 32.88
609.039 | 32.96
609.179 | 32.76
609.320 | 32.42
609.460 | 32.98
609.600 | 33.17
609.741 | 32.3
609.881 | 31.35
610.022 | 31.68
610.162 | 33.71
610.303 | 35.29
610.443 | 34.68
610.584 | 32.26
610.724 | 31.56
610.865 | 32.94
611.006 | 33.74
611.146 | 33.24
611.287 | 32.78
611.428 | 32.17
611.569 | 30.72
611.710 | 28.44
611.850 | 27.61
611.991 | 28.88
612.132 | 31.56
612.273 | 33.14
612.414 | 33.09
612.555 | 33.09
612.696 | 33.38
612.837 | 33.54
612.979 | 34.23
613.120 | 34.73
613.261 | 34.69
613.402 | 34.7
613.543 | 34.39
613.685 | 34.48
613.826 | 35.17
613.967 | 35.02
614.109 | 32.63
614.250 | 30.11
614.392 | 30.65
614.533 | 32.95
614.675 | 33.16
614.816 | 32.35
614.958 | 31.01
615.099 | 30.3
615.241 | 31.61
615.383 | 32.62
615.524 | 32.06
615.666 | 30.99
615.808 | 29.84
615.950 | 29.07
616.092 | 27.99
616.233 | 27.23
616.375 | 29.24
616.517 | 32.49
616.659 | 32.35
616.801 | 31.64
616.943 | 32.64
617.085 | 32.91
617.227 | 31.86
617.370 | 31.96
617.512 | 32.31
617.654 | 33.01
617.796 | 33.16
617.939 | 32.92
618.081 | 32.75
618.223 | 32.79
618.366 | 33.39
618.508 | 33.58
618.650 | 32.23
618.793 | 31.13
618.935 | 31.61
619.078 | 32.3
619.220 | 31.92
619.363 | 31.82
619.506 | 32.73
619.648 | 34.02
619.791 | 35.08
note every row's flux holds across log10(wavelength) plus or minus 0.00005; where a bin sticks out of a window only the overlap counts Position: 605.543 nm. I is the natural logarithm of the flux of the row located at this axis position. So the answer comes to 3.52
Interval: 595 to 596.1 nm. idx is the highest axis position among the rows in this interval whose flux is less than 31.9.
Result 595.999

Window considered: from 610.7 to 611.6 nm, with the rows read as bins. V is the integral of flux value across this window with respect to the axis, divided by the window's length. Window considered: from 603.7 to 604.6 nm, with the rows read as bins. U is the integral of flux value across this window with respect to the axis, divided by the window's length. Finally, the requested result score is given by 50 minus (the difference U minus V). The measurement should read 51.1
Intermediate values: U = 31.5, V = 32.5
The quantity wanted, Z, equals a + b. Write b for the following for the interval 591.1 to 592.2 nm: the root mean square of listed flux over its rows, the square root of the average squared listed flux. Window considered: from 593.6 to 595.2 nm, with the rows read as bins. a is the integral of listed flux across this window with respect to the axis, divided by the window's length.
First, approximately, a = 31.9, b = 35.0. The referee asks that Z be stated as 66.9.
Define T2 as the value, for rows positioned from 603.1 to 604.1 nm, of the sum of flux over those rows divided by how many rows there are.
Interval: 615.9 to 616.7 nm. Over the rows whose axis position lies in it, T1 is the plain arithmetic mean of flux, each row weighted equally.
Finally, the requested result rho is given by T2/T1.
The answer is 1.05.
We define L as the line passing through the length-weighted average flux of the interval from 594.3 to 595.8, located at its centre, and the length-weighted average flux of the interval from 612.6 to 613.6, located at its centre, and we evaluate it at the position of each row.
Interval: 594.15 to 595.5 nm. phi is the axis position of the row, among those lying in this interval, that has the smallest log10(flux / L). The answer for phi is 595.450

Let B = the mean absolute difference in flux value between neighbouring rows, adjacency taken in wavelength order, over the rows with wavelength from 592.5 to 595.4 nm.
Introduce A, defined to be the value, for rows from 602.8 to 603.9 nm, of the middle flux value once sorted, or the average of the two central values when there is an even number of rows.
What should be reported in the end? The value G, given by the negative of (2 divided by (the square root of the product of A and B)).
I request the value -0.416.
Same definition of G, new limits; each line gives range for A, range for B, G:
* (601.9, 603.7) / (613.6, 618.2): -0.356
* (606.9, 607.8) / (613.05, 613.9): -0.743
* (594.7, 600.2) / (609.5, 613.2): -0.355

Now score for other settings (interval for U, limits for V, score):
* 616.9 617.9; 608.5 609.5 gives 50.6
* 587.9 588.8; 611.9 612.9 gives 52.7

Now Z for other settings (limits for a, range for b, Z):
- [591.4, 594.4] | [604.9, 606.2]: 65.2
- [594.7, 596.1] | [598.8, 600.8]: 61.6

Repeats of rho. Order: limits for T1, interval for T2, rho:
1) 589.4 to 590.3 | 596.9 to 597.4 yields 1.11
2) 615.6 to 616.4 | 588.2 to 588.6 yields 1.05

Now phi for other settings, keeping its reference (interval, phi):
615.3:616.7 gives 616.233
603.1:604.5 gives 604.012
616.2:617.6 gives 616.233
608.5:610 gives 609.881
